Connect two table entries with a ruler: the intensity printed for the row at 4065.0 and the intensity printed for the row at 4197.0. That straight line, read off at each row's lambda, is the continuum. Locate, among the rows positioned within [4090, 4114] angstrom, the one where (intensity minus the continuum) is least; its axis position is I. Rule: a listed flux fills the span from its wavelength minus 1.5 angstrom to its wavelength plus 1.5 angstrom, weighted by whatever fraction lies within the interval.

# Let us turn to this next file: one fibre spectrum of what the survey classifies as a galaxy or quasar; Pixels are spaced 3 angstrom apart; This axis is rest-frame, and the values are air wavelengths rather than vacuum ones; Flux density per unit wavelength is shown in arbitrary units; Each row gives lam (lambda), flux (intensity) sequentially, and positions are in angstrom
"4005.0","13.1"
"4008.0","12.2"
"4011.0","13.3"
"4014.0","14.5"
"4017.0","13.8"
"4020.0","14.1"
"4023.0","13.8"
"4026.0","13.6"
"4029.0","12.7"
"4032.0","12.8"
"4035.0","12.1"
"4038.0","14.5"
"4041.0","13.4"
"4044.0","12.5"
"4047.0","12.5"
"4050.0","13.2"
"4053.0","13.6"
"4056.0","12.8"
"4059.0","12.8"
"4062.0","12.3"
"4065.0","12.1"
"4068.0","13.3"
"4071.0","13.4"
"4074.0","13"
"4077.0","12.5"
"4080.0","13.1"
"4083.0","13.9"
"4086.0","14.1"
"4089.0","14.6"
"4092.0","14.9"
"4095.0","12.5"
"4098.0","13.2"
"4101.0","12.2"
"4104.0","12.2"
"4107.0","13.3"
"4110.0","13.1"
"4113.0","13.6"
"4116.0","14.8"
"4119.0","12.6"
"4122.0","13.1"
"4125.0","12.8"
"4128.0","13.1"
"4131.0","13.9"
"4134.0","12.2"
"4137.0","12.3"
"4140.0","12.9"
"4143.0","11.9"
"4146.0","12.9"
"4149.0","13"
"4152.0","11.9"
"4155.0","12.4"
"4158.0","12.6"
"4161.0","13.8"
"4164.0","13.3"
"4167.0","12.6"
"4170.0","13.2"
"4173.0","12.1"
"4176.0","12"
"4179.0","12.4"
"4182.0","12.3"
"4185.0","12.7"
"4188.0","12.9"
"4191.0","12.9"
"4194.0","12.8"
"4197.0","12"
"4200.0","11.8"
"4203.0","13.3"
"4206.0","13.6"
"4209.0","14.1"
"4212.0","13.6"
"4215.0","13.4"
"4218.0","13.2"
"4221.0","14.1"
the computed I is 4101.0 angstrom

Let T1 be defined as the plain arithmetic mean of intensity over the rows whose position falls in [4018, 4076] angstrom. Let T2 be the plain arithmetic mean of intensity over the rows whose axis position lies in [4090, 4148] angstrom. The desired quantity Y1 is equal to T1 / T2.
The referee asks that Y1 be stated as 1.00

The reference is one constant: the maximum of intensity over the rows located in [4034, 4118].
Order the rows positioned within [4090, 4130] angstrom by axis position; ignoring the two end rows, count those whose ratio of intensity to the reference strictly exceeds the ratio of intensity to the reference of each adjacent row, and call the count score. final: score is 4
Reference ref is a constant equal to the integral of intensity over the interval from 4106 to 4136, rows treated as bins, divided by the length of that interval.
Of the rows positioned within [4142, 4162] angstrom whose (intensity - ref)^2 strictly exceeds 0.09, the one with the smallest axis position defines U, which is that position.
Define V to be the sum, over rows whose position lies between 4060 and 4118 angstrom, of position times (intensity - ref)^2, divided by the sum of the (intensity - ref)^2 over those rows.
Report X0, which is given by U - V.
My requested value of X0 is 50.9 angstrom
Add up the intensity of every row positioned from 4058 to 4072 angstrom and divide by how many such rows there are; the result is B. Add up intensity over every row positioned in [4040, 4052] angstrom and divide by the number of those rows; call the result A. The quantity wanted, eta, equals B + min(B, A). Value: 25.6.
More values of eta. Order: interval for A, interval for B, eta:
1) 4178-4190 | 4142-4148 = 24.8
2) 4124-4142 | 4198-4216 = 26.2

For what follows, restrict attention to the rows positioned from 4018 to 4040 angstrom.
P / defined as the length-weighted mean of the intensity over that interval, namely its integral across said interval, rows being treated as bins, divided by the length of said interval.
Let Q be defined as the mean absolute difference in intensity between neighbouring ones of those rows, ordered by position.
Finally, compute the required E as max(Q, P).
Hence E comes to 13.4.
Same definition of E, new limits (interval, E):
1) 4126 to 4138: 12.9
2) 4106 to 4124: 13.4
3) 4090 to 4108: 13.1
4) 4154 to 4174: 12.9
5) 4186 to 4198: 12.7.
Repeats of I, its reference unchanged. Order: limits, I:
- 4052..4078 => 4065.0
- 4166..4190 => 4176.0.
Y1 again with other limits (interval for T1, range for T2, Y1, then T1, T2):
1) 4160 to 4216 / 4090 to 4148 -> 0.99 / 12.9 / 13.03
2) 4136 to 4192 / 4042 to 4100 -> 0.96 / 12.6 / 13.17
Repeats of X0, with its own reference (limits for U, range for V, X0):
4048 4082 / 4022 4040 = 18.7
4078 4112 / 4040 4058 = 35.5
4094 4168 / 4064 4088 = 20.0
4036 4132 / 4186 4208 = -160.3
